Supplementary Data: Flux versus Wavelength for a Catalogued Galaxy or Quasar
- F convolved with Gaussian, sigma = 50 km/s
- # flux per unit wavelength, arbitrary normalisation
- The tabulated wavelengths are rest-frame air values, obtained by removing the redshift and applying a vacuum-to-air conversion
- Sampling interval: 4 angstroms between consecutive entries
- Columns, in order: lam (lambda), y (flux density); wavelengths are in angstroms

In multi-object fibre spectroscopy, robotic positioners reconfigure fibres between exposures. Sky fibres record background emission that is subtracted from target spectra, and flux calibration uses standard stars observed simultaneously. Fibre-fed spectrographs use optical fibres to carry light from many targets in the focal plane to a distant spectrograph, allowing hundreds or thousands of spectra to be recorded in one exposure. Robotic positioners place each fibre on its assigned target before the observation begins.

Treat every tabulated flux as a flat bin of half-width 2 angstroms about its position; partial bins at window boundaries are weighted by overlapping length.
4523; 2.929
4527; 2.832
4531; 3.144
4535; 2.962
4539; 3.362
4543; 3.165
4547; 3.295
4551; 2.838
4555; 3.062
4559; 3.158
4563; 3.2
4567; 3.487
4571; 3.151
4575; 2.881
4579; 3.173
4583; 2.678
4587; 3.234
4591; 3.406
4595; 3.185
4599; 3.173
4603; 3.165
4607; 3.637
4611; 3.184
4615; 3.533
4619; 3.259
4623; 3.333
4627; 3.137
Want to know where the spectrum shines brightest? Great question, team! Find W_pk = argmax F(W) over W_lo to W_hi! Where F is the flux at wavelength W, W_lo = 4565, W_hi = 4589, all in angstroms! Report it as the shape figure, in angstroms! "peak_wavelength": 4567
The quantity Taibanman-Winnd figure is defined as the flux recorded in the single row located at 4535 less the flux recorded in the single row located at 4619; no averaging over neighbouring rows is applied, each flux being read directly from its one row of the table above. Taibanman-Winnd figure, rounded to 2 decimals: -0.30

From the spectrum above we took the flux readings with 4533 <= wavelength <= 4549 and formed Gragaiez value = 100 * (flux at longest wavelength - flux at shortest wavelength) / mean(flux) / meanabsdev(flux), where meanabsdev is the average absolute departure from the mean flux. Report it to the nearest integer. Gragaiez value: 79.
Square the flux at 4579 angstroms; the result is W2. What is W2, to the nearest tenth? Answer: 10.1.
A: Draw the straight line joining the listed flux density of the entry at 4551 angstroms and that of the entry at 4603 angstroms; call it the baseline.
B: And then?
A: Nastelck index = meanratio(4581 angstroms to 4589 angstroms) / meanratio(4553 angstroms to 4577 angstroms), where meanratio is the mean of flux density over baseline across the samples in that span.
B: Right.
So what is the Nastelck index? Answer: 0.90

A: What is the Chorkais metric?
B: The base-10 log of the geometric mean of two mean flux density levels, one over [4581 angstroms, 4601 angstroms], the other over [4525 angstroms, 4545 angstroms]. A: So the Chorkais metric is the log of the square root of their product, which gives 0.493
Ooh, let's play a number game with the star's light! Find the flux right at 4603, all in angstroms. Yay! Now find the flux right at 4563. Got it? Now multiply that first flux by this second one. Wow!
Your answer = 10.1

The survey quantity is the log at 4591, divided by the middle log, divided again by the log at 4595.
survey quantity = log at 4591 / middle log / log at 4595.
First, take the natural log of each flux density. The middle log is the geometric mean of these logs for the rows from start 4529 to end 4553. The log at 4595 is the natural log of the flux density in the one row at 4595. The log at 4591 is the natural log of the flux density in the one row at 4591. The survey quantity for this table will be 0.93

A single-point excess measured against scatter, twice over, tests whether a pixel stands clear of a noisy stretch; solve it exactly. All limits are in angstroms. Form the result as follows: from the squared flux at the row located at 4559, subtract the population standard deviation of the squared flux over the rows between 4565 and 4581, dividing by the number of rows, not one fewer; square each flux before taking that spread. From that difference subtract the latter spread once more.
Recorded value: 7.2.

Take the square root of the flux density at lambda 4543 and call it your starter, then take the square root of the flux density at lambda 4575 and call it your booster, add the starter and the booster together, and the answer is 3.48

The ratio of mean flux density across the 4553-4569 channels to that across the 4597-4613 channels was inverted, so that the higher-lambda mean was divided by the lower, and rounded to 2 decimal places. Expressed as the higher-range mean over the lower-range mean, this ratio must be 1.02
